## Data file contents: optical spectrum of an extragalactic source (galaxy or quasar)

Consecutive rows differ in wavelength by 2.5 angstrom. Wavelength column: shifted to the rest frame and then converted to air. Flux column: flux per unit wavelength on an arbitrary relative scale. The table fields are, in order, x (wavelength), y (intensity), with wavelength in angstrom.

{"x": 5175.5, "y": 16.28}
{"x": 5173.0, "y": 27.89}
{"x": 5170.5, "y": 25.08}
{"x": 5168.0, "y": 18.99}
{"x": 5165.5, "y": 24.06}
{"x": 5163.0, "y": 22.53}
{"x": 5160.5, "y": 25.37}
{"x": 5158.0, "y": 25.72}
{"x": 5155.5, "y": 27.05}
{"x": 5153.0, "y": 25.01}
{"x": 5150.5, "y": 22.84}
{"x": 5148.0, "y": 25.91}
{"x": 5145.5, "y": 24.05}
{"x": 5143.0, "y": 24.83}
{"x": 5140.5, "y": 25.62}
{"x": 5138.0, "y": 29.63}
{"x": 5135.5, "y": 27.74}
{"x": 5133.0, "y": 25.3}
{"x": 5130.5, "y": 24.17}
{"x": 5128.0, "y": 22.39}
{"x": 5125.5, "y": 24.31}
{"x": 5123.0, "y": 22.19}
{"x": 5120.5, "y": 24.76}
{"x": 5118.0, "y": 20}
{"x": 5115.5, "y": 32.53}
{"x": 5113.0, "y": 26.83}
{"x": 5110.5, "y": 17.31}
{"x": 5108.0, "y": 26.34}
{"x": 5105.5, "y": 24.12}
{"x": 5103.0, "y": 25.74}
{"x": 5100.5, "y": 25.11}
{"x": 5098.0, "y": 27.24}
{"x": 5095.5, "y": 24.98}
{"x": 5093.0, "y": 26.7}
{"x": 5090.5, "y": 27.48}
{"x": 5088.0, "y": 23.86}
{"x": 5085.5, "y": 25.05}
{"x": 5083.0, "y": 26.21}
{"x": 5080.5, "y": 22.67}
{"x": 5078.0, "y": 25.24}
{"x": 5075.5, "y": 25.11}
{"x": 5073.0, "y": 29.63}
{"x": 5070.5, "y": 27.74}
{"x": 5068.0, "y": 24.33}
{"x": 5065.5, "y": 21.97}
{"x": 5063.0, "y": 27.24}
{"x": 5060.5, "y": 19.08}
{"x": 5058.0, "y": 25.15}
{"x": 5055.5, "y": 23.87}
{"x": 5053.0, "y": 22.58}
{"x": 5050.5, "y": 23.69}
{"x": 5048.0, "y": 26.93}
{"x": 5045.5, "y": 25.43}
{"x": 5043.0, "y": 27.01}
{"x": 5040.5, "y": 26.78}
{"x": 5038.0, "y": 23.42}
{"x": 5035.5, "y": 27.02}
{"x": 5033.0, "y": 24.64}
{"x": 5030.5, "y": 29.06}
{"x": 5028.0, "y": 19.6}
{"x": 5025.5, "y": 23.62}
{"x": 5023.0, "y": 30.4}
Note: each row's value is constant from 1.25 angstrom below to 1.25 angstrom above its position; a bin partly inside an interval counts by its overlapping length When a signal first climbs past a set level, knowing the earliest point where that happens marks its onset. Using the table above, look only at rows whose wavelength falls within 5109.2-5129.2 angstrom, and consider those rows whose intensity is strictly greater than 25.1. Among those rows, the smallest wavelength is 5113.0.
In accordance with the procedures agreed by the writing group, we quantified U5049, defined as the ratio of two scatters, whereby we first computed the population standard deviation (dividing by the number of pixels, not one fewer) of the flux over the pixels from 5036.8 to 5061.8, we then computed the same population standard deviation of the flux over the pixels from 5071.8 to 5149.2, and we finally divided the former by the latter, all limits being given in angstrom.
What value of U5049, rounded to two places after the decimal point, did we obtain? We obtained 0.84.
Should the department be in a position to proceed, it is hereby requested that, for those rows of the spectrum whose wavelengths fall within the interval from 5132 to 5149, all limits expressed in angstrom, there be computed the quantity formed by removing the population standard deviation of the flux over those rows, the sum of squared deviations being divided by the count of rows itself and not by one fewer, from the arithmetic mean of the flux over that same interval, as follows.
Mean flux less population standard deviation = 24.4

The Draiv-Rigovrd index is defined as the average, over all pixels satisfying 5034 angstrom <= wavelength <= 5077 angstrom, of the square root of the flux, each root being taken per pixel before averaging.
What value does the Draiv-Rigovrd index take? 5.005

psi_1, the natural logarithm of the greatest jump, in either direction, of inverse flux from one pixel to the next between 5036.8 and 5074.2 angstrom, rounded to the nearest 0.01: -4.15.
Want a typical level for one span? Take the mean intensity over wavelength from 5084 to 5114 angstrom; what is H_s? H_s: 25.1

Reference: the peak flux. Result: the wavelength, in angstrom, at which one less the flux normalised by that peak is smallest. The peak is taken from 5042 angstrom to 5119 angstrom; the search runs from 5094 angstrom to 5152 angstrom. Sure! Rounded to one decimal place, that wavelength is 5115.5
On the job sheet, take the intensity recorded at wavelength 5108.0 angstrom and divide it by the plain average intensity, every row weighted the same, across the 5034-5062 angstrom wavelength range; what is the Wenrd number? 1.07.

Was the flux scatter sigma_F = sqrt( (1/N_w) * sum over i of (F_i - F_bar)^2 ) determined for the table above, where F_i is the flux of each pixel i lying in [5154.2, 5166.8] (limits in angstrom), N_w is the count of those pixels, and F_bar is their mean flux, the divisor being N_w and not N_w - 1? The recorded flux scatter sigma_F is 1.54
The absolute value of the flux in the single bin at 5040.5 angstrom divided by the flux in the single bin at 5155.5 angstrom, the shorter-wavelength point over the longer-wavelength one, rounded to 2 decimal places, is 0.99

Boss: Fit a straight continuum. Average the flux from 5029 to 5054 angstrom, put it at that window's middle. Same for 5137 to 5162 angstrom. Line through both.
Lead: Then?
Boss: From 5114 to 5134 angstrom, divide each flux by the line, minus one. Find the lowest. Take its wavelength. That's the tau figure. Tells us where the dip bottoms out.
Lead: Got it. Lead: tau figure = 5118.0 angstrom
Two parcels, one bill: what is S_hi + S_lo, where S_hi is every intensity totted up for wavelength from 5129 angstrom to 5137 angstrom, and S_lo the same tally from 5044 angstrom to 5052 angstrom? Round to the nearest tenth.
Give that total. 153.3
